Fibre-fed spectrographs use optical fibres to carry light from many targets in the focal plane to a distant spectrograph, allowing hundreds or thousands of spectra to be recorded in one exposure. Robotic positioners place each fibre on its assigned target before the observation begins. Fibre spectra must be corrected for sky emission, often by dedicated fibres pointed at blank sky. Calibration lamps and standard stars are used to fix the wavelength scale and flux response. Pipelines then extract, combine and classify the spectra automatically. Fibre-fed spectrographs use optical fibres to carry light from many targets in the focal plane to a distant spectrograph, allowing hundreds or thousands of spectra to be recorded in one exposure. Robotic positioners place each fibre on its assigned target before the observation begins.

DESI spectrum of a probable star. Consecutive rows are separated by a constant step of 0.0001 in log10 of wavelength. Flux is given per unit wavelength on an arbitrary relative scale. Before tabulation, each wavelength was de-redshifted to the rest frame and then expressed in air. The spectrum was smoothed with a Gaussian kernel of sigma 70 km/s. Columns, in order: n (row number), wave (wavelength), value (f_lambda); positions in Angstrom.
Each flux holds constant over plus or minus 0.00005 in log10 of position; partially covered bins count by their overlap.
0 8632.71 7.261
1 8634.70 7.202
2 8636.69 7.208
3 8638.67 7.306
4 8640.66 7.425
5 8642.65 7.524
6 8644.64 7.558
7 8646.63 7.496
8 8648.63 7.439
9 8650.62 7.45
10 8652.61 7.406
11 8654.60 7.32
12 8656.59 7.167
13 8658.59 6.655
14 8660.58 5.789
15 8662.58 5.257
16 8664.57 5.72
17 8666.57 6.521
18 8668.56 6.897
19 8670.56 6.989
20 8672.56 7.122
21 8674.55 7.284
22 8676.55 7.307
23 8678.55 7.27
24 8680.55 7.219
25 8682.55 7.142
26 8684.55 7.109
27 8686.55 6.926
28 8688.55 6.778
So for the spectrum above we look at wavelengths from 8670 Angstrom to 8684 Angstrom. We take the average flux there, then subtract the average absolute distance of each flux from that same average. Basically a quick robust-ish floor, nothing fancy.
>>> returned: 7.1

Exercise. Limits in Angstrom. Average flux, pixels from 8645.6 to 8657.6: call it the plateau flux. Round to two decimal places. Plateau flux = 7.38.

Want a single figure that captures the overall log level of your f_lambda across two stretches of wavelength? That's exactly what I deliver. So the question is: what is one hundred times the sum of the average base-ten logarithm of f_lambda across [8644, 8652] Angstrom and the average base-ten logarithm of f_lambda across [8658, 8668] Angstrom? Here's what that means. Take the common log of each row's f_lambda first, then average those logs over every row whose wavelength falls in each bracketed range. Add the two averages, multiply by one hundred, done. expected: 165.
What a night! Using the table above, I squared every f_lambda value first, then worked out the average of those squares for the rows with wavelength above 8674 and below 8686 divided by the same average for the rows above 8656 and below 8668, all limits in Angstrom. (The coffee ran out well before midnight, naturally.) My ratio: 1.35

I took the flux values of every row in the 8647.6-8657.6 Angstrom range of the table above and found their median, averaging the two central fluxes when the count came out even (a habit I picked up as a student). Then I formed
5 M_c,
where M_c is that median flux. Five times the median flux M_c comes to 37.0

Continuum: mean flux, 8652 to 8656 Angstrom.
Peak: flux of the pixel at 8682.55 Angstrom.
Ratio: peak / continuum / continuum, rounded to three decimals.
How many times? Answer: 0.132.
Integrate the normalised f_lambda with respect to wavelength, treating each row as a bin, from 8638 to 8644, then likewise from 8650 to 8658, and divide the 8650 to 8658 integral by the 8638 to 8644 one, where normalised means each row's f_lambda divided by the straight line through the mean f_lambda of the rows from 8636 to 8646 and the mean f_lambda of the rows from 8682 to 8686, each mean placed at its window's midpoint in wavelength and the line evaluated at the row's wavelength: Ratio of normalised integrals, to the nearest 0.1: 1.3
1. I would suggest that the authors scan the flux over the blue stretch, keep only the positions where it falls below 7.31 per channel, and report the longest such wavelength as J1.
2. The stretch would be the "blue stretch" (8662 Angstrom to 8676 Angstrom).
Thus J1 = 8674.55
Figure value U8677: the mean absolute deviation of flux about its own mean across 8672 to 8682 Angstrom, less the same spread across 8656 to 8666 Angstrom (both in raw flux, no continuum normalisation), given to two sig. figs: -0.58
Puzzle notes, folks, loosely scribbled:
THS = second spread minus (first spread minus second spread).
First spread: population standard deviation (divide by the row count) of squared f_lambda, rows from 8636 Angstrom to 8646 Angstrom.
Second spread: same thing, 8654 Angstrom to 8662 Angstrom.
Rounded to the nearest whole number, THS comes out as 14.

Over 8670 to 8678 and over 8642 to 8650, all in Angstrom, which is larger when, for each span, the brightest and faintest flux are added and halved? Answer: 7.50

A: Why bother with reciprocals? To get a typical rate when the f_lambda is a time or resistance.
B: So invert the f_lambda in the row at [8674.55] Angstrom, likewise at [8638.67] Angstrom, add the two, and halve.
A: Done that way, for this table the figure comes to 0.137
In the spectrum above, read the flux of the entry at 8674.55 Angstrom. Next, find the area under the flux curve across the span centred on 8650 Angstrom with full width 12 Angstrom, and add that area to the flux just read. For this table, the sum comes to 96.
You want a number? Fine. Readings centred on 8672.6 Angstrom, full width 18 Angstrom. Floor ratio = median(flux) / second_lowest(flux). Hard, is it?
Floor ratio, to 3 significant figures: 1.09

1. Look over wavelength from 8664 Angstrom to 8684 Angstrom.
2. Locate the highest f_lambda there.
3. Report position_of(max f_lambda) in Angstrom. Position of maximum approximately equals 8676.55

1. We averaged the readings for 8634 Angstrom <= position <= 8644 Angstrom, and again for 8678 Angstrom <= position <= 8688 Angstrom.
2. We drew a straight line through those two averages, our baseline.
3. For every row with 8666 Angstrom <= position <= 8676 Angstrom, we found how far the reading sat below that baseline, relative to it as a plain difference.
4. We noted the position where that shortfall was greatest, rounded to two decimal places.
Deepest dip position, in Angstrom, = 8666.57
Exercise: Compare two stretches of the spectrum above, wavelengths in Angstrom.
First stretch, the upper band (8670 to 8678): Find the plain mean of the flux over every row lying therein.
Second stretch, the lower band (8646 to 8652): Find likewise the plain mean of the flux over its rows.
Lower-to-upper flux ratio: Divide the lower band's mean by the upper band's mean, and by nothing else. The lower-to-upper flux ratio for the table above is 1.04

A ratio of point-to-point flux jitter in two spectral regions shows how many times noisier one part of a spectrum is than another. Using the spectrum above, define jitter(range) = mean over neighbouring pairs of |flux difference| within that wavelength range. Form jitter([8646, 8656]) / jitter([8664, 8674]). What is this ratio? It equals 0.1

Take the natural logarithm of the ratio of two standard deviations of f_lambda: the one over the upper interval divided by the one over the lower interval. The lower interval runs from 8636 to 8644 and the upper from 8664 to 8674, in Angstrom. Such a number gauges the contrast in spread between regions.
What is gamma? 1.4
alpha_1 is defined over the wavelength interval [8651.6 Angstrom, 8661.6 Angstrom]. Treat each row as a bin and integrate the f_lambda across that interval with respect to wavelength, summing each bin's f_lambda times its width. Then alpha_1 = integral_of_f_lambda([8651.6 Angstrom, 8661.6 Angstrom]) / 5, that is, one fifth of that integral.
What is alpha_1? 13.7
